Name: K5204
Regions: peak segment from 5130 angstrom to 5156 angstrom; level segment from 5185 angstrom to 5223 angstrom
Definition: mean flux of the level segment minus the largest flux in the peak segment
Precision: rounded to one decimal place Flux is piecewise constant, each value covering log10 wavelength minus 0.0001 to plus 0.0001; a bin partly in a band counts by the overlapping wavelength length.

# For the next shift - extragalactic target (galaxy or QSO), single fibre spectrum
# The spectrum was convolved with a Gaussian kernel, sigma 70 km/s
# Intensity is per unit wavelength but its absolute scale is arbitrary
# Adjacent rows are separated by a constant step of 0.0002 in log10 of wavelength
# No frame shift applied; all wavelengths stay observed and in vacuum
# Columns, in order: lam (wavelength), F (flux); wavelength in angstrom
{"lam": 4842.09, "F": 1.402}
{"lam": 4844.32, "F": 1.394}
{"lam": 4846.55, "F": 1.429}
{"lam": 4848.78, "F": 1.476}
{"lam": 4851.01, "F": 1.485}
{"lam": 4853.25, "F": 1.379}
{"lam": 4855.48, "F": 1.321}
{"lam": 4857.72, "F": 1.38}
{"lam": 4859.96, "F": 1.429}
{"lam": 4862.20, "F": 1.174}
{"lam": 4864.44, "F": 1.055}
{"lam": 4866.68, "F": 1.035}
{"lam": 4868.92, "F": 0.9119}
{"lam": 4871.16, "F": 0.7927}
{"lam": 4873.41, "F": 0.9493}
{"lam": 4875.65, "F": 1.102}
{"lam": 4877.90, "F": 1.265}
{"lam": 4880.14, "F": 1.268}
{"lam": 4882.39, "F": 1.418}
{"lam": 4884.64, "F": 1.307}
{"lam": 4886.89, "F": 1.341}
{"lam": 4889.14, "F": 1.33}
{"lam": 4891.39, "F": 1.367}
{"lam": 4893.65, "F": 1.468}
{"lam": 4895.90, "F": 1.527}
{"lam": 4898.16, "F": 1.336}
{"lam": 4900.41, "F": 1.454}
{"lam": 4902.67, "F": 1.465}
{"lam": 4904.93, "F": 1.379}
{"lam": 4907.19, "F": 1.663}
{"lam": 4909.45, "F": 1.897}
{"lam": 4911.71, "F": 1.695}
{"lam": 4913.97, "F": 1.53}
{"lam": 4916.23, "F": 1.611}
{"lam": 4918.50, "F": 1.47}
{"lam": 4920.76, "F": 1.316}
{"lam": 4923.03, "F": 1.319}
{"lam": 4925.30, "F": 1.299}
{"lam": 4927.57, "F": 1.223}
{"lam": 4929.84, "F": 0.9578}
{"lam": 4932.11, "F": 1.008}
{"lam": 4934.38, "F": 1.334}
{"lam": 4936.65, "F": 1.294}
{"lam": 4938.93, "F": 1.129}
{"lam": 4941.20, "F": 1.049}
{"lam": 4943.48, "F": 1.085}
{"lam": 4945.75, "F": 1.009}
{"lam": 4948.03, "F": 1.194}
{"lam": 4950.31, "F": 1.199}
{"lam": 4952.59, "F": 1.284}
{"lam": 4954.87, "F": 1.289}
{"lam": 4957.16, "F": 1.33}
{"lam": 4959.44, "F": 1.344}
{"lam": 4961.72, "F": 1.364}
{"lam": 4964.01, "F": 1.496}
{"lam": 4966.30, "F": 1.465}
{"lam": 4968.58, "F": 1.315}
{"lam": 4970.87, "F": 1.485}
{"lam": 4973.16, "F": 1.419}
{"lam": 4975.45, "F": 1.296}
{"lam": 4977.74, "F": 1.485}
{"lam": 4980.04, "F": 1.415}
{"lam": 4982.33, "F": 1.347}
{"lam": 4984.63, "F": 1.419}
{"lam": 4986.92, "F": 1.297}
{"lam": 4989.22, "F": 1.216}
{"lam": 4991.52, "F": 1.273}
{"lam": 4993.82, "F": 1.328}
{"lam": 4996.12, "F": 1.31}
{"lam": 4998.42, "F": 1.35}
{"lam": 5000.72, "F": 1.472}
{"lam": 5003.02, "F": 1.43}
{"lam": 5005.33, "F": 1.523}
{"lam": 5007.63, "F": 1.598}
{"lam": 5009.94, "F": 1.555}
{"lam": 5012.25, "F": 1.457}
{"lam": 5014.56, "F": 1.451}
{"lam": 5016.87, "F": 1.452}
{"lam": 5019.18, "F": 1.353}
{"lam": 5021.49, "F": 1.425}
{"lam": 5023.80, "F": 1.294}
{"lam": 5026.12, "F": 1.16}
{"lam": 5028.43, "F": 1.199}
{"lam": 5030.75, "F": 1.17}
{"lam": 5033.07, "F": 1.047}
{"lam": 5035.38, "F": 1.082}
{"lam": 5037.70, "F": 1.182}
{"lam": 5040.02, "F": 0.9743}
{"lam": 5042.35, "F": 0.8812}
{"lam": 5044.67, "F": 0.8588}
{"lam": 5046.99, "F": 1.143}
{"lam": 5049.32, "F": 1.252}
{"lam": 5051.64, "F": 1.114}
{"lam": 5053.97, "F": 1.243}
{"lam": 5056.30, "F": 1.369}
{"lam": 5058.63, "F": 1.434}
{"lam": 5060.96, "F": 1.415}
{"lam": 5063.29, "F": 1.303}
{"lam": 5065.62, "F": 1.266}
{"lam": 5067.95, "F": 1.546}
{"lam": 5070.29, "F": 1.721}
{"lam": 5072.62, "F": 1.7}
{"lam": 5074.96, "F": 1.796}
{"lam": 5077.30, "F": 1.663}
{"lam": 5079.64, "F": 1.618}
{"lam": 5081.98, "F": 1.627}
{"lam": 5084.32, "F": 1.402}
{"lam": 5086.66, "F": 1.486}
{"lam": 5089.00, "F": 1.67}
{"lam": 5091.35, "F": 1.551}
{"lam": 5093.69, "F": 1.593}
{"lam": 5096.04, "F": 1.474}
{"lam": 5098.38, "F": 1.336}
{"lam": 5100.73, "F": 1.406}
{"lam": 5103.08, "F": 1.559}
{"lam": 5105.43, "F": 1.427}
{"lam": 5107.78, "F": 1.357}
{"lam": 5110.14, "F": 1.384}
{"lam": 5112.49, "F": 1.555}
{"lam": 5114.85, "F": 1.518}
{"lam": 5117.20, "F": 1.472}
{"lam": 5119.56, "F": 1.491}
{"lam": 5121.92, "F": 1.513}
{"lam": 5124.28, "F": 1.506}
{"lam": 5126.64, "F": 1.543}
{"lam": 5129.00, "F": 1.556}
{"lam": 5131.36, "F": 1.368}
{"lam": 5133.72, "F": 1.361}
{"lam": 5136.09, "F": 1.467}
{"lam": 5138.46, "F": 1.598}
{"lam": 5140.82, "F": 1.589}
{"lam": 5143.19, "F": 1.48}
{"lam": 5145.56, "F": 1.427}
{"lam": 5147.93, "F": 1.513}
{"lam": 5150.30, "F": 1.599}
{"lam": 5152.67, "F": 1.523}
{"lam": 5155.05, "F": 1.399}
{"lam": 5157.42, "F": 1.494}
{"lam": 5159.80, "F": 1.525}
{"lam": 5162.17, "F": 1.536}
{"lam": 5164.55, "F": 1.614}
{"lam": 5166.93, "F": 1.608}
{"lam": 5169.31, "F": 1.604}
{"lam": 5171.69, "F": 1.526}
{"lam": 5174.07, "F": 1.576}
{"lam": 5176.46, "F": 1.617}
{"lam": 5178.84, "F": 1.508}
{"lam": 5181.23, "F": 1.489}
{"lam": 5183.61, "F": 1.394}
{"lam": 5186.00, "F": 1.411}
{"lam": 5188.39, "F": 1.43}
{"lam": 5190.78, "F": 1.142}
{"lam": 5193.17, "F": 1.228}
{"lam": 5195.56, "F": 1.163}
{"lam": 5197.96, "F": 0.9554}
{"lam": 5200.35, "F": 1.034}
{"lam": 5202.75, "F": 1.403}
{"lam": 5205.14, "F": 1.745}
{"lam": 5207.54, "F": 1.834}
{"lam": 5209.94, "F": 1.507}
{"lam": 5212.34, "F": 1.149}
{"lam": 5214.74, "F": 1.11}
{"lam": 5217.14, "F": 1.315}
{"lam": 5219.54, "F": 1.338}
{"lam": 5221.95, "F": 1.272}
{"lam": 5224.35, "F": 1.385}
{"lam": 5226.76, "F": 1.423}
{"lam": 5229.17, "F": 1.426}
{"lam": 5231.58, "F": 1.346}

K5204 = -0.3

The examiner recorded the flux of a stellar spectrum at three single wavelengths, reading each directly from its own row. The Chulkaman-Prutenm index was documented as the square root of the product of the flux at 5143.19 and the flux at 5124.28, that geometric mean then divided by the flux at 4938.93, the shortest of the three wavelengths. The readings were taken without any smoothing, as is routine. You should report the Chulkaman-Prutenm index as 1.32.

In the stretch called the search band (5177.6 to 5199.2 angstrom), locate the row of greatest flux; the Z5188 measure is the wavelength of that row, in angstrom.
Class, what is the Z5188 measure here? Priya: 5178.84 angstrom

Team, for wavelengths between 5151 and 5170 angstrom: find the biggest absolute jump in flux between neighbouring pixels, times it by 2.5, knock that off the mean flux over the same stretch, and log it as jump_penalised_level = 1.23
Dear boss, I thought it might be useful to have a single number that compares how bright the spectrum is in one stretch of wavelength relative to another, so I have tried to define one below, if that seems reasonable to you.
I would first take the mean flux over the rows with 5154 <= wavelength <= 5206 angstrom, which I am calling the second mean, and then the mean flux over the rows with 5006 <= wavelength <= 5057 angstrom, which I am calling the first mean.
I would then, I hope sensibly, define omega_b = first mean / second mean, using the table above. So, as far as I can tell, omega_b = 0.87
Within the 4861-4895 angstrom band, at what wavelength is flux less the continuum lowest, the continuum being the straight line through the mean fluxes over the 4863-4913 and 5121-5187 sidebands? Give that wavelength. 4871.16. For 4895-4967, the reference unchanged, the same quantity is 4929.84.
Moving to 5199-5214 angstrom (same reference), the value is 5200.35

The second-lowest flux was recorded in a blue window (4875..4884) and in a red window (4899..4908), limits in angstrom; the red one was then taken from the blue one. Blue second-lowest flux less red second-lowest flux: -0.19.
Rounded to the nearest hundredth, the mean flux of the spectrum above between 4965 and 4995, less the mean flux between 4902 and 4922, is -0.19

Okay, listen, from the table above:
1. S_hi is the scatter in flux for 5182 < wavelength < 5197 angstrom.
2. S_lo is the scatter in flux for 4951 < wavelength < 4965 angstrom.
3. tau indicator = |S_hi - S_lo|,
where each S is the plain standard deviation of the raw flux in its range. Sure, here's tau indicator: 0.05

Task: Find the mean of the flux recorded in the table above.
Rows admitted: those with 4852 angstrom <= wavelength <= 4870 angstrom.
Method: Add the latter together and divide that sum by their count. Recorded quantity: 1.2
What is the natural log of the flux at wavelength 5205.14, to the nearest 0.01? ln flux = 0.56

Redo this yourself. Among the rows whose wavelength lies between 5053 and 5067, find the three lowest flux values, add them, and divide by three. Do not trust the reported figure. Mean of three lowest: 1.27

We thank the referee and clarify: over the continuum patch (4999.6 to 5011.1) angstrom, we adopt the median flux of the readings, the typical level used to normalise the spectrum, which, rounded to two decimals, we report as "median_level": 1.52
